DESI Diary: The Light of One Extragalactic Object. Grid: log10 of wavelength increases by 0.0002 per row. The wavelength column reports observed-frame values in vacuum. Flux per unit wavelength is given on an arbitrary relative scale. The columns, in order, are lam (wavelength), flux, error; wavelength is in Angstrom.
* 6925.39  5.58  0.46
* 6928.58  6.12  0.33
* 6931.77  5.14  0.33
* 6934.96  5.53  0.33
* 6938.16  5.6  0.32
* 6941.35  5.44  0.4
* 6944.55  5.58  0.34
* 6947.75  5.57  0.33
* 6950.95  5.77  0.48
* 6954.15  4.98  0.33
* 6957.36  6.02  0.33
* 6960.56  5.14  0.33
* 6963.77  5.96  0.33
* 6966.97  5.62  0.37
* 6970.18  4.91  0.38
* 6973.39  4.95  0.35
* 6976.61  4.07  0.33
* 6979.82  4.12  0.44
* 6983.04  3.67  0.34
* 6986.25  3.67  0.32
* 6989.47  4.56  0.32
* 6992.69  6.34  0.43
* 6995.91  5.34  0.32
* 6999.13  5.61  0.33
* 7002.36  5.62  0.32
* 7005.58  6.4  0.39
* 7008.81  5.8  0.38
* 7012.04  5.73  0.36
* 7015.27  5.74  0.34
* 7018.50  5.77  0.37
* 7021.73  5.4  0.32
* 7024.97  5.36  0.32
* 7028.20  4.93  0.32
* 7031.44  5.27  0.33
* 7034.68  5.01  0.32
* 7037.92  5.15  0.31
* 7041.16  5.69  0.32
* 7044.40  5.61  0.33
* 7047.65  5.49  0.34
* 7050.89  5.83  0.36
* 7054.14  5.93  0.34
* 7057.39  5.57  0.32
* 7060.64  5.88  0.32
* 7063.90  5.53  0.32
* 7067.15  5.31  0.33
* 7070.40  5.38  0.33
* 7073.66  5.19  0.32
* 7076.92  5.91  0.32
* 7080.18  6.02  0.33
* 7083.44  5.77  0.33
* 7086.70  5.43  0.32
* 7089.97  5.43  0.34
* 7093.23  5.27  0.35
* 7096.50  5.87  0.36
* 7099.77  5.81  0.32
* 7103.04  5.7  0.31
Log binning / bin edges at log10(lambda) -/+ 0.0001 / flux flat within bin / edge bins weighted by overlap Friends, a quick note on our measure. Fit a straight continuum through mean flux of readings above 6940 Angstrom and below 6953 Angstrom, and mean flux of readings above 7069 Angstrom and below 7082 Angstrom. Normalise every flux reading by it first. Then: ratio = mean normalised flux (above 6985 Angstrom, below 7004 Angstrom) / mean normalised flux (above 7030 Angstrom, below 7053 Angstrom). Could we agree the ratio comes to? 0.96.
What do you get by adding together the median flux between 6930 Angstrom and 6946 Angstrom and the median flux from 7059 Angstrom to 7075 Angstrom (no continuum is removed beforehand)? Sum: 10.91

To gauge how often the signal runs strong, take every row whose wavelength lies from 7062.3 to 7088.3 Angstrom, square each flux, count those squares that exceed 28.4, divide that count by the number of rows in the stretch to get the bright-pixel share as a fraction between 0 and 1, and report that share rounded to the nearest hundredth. 0.75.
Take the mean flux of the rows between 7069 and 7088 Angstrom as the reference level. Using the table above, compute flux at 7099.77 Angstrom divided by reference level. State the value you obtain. 1.03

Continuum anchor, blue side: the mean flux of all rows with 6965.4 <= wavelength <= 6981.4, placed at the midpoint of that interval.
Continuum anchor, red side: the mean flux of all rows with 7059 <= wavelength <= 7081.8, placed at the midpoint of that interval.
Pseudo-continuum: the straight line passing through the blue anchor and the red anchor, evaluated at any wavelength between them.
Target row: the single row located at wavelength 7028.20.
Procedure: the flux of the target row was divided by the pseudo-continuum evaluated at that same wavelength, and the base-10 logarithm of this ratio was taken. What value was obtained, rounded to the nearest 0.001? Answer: -0.025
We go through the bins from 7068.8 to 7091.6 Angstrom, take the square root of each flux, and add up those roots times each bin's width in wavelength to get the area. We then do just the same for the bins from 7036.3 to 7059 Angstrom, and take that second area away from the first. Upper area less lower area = 0.1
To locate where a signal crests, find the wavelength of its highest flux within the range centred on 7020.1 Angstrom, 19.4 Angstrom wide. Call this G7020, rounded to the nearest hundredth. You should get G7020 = 7018.50 Angstrom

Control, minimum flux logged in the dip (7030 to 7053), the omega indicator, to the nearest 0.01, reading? 5.01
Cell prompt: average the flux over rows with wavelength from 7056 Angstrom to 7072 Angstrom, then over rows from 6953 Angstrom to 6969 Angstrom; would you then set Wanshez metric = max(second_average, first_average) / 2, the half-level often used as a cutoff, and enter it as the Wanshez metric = 2.77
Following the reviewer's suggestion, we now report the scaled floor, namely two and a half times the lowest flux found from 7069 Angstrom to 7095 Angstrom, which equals 13.0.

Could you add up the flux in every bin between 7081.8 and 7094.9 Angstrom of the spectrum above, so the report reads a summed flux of 21.9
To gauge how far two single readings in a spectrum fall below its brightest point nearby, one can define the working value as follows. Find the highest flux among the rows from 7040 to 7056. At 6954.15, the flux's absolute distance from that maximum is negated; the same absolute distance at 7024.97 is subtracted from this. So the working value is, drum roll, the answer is -1.5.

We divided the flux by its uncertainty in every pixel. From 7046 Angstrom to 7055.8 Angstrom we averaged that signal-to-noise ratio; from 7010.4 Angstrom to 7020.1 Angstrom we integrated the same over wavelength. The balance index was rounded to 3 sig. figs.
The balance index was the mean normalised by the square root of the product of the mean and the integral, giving 0.326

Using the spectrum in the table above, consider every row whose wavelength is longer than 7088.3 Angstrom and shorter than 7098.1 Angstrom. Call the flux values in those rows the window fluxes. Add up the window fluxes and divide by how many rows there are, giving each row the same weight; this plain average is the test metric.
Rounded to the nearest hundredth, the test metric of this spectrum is 5.52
